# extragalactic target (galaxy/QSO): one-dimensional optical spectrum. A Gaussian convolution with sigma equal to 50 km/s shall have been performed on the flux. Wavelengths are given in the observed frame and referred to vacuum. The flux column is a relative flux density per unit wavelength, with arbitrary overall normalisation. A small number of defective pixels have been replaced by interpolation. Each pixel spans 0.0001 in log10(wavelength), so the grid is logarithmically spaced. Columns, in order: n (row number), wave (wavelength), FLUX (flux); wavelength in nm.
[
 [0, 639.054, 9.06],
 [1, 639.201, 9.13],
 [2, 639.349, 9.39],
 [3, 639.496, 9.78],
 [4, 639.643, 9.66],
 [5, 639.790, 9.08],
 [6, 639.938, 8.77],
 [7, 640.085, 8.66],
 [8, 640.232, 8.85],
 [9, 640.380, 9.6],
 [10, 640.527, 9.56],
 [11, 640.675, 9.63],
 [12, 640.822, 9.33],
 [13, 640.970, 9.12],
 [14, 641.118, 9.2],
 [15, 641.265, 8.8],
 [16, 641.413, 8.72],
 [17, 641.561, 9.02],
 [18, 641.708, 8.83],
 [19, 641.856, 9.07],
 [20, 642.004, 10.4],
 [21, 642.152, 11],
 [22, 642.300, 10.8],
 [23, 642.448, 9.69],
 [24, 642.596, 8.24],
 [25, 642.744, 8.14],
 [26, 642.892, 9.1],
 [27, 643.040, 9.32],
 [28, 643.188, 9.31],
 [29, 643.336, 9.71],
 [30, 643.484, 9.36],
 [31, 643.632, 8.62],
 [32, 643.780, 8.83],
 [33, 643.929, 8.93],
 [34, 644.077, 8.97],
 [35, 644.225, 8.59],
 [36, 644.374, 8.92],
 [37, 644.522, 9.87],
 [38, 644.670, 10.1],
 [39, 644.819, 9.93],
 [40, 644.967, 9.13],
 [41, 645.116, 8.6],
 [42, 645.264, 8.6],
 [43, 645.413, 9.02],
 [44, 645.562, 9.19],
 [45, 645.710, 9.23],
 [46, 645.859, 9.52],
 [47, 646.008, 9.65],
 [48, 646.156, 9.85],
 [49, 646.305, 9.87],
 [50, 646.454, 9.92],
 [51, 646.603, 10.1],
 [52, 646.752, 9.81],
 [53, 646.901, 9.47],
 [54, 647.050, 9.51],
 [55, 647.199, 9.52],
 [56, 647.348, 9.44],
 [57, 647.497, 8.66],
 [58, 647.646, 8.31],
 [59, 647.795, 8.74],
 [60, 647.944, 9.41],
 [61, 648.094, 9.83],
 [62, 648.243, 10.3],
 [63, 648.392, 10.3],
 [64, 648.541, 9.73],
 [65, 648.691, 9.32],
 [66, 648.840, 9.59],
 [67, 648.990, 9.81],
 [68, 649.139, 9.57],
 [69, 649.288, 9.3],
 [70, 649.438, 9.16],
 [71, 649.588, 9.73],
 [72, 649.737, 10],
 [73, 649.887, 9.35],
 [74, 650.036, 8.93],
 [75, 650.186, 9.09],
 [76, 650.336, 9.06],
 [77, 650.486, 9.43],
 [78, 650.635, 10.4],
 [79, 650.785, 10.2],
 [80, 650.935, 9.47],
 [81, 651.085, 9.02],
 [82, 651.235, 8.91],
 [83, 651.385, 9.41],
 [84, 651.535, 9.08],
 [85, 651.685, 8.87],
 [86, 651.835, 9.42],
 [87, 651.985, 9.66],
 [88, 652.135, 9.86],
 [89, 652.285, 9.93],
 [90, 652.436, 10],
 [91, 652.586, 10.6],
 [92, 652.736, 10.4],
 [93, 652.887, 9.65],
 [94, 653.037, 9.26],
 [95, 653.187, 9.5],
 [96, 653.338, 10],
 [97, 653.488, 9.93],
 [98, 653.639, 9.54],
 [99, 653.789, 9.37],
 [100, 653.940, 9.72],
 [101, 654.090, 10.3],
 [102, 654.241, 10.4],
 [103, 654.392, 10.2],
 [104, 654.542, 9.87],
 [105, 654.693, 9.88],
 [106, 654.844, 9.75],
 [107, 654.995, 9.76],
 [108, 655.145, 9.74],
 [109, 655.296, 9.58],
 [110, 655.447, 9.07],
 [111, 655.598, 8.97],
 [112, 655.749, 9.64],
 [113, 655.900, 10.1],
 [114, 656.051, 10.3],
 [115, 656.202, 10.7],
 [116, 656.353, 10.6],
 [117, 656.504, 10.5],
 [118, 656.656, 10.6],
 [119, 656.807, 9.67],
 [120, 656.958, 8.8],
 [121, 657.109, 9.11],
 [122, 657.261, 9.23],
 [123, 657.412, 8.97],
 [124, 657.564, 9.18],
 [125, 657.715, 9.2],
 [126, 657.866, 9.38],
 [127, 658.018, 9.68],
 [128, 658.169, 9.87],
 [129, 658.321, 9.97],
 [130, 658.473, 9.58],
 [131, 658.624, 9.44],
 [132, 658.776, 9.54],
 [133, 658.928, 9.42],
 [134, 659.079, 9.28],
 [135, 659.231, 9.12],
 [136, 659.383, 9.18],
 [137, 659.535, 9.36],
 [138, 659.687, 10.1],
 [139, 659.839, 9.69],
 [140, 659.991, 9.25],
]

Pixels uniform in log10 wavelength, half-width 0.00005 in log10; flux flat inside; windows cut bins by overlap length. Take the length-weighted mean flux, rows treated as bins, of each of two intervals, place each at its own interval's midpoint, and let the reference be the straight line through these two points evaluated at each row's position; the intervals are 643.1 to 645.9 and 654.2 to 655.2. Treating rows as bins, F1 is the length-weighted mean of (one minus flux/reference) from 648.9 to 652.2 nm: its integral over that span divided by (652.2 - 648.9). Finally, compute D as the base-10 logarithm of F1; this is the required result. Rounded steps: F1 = 0.019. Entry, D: -1.72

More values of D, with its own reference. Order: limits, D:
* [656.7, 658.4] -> -1.13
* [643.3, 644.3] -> -1.78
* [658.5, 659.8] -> -1.10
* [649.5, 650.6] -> -1.71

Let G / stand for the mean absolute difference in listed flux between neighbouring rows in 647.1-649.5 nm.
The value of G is 0.35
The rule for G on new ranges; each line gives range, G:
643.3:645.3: 0.37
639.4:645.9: 0.37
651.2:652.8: 0.30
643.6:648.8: 0.30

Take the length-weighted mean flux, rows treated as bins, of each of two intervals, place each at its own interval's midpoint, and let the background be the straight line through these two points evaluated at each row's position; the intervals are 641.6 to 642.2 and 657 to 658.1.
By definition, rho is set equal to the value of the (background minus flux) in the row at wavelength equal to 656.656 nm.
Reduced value -1.33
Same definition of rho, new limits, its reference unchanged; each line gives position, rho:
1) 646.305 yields -0.28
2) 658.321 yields -0.75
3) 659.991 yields -0.08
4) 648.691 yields 0.20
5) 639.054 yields 0.76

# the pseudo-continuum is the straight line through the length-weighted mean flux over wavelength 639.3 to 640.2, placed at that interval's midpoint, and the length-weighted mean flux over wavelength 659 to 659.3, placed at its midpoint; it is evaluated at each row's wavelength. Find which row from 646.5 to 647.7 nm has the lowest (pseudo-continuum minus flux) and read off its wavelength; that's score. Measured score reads 646.603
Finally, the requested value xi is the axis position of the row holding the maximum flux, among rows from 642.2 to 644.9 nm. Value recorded 642.300 nm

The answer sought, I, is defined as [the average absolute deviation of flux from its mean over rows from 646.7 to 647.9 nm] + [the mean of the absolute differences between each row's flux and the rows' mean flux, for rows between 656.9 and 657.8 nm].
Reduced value 0.59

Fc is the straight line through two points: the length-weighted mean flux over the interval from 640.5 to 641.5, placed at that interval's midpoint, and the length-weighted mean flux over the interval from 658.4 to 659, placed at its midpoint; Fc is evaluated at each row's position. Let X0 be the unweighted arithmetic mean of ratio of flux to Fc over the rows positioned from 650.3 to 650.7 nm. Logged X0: 1.03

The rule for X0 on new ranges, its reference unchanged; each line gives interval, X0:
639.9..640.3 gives 0.96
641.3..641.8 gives 0.96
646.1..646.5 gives 1.07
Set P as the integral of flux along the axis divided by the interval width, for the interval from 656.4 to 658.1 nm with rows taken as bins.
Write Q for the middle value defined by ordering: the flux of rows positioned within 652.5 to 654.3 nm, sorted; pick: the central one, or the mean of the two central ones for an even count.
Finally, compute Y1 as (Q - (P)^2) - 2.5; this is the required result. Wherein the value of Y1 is -83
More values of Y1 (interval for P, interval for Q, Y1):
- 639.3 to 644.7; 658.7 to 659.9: -79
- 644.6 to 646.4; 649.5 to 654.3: -81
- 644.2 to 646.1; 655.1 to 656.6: -79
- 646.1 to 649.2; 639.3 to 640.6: -85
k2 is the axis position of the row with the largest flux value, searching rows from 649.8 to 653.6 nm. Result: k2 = 652.586 nm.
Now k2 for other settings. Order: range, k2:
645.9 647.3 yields 646.603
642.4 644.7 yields 644.670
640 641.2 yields 640.675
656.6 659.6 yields 656.656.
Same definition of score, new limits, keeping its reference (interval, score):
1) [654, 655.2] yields 654.241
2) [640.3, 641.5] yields 640.675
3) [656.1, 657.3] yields 656.202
